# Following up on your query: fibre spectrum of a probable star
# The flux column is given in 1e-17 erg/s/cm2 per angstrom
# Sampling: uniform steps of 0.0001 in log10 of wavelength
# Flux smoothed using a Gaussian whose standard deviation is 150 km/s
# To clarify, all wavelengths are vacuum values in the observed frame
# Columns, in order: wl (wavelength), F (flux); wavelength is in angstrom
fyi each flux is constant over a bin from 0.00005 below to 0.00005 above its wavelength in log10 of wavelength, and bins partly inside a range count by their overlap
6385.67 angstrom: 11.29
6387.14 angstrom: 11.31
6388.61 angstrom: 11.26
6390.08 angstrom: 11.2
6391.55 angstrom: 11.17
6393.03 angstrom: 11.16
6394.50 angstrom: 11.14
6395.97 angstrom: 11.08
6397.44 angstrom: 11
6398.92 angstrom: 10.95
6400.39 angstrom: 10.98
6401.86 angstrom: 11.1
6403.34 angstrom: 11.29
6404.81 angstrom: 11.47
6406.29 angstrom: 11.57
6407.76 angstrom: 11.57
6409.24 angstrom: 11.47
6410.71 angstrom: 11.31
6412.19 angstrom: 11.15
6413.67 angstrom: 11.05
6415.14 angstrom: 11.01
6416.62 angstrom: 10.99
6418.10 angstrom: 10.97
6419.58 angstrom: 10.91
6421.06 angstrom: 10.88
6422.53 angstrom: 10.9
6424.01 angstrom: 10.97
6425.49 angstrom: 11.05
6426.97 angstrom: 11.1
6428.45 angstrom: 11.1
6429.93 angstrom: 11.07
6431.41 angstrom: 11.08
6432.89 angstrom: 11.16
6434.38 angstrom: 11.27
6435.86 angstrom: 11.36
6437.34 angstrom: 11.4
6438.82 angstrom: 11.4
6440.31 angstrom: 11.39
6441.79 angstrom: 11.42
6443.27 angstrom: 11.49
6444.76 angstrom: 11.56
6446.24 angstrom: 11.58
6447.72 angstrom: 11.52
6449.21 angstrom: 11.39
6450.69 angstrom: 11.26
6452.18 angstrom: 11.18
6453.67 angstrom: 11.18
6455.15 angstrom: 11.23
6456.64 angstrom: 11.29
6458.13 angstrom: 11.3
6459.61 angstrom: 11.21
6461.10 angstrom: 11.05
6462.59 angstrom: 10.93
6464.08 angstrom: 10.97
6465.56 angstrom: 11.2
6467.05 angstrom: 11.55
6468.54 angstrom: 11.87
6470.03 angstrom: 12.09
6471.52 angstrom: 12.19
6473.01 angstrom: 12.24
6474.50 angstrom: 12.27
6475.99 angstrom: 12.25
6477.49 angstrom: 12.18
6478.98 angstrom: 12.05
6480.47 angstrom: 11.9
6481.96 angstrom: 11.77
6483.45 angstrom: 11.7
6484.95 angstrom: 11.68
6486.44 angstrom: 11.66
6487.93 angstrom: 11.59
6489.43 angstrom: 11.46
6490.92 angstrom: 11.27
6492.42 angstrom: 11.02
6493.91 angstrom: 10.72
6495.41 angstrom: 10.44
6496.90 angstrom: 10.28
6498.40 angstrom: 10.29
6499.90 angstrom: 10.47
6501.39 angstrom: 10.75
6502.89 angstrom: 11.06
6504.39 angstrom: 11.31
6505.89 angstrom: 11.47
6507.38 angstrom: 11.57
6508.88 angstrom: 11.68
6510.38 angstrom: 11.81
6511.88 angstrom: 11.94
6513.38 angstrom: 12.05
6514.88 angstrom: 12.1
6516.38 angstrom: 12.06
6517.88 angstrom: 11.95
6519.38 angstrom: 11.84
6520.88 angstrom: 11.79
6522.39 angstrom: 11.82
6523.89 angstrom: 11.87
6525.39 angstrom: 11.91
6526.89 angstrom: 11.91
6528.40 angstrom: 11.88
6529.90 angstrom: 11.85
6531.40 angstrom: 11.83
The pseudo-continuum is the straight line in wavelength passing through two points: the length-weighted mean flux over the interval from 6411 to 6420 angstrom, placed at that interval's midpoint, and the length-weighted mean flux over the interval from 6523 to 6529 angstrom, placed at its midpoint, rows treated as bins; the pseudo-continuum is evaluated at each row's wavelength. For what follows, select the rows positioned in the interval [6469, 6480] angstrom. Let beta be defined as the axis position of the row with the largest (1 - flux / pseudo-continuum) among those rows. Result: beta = 6478.98 angstrom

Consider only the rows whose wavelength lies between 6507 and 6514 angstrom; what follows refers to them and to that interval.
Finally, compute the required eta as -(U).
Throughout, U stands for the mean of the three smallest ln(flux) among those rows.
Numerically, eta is -2.46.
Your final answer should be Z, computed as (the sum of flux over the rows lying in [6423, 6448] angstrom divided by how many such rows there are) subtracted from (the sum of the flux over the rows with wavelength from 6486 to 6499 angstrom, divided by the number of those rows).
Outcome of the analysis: -0.3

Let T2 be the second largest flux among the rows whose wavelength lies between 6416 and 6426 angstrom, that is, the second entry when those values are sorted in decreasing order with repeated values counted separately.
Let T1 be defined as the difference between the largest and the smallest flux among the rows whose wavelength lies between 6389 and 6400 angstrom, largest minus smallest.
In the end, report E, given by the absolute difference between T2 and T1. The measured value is 10.7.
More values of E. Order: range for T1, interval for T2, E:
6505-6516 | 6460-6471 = 11.2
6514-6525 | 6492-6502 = 10.4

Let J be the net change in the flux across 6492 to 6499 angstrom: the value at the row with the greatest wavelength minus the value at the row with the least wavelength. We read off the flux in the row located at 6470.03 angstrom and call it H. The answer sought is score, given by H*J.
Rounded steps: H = 12.09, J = -0.7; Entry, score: -8.8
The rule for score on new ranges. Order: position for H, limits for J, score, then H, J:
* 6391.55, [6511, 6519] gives 0.1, 11.17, 0.0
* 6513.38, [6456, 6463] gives -4.3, 12.05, -0.4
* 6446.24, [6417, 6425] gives 0.0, 11.58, 0.0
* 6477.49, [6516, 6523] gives -2.9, 12.18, -0.2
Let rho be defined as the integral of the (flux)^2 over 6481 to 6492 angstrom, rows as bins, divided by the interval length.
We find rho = 134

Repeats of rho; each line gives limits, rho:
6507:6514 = 140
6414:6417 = 121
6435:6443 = 130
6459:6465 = 122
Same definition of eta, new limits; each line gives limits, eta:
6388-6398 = -2.40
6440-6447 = -2.44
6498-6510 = -2.35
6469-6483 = -2.48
